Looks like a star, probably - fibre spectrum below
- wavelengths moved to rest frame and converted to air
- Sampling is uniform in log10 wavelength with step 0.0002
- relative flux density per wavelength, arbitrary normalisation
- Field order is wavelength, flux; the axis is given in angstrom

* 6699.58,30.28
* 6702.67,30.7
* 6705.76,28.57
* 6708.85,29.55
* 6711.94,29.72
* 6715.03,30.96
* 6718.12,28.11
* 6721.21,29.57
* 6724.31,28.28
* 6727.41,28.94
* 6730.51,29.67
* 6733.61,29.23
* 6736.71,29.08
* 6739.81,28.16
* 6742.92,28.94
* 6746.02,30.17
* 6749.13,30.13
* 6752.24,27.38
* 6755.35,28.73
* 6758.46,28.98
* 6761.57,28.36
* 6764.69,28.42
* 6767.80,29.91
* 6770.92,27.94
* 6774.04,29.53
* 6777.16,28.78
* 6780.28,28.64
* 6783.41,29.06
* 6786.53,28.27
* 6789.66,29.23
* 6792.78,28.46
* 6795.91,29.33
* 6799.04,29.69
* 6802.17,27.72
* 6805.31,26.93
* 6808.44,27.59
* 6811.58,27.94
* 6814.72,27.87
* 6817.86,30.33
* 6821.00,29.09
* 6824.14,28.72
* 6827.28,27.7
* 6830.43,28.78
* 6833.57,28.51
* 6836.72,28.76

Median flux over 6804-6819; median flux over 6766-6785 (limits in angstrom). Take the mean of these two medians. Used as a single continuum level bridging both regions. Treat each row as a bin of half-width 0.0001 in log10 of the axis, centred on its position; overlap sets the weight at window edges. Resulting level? 28.4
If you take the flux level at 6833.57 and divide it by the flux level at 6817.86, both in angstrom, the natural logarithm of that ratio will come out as -0.06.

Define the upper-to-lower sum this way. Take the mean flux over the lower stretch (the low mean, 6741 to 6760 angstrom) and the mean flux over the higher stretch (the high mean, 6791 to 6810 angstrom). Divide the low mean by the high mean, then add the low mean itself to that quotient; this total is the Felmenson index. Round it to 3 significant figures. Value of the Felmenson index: 30.1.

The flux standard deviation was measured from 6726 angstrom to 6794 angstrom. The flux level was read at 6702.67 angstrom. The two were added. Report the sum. 31.4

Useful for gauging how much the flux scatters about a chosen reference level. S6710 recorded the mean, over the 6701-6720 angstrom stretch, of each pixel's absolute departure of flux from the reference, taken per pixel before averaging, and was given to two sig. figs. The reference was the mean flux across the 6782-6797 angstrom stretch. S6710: 1.1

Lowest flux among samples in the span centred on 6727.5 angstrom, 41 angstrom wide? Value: 28.11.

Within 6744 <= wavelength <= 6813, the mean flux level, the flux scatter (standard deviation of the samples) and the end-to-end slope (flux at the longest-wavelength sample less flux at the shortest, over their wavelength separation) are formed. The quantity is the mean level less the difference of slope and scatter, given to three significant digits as 29.6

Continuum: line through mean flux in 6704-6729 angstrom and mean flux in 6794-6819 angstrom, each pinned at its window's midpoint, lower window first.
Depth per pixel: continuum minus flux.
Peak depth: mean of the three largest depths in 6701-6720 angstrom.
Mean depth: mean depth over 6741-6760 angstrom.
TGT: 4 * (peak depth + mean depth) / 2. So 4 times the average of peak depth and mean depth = 0.8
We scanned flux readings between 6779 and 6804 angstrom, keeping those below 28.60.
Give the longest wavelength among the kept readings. 6802.17 angstrom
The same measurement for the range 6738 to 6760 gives 6752.24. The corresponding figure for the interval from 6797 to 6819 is 6814.72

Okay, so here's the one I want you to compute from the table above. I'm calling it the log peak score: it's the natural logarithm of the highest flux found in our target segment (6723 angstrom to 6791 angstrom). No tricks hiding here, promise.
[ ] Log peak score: 3.41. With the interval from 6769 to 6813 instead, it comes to 3.39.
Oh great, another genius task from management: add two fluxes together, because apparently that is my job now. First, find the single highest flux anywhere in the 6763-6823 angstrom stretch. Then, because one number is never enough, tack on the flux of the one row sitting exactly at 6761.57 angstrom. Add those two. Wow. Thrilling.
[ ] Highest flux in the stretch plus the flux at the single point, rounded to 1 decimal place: 58.7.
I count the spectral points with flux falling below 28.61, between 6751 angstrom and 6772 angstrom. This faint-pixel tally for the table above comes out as 4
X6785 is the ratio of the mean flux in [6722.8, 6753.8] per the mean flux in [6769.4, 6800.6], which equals 1.00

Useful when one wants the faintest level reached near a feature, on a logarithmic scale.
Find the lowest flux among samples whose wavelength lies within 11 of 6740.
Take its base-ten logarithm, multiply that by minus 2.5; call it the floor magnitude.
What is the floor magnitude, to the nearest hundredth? -3.62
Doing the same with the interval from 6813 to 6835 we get -3.61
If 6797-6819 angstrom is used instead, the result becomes -3.58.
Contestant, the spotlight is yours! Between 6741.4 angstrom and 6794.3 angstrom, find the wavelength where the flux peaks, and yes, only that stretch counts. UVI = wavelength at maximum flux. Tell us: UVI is 6746.02 angstrom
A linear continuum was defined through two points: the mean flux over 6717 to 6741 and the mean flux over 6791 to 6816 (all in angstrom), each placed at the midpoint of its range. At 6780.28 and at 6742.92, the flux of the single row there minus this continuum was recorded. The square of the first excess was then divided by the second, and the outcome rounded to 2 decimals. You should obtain 0.29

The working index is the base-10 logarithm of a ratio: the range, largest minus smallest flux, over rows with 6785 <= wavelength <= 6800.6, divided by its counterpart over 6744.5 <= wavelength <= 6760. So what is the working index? -0.29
